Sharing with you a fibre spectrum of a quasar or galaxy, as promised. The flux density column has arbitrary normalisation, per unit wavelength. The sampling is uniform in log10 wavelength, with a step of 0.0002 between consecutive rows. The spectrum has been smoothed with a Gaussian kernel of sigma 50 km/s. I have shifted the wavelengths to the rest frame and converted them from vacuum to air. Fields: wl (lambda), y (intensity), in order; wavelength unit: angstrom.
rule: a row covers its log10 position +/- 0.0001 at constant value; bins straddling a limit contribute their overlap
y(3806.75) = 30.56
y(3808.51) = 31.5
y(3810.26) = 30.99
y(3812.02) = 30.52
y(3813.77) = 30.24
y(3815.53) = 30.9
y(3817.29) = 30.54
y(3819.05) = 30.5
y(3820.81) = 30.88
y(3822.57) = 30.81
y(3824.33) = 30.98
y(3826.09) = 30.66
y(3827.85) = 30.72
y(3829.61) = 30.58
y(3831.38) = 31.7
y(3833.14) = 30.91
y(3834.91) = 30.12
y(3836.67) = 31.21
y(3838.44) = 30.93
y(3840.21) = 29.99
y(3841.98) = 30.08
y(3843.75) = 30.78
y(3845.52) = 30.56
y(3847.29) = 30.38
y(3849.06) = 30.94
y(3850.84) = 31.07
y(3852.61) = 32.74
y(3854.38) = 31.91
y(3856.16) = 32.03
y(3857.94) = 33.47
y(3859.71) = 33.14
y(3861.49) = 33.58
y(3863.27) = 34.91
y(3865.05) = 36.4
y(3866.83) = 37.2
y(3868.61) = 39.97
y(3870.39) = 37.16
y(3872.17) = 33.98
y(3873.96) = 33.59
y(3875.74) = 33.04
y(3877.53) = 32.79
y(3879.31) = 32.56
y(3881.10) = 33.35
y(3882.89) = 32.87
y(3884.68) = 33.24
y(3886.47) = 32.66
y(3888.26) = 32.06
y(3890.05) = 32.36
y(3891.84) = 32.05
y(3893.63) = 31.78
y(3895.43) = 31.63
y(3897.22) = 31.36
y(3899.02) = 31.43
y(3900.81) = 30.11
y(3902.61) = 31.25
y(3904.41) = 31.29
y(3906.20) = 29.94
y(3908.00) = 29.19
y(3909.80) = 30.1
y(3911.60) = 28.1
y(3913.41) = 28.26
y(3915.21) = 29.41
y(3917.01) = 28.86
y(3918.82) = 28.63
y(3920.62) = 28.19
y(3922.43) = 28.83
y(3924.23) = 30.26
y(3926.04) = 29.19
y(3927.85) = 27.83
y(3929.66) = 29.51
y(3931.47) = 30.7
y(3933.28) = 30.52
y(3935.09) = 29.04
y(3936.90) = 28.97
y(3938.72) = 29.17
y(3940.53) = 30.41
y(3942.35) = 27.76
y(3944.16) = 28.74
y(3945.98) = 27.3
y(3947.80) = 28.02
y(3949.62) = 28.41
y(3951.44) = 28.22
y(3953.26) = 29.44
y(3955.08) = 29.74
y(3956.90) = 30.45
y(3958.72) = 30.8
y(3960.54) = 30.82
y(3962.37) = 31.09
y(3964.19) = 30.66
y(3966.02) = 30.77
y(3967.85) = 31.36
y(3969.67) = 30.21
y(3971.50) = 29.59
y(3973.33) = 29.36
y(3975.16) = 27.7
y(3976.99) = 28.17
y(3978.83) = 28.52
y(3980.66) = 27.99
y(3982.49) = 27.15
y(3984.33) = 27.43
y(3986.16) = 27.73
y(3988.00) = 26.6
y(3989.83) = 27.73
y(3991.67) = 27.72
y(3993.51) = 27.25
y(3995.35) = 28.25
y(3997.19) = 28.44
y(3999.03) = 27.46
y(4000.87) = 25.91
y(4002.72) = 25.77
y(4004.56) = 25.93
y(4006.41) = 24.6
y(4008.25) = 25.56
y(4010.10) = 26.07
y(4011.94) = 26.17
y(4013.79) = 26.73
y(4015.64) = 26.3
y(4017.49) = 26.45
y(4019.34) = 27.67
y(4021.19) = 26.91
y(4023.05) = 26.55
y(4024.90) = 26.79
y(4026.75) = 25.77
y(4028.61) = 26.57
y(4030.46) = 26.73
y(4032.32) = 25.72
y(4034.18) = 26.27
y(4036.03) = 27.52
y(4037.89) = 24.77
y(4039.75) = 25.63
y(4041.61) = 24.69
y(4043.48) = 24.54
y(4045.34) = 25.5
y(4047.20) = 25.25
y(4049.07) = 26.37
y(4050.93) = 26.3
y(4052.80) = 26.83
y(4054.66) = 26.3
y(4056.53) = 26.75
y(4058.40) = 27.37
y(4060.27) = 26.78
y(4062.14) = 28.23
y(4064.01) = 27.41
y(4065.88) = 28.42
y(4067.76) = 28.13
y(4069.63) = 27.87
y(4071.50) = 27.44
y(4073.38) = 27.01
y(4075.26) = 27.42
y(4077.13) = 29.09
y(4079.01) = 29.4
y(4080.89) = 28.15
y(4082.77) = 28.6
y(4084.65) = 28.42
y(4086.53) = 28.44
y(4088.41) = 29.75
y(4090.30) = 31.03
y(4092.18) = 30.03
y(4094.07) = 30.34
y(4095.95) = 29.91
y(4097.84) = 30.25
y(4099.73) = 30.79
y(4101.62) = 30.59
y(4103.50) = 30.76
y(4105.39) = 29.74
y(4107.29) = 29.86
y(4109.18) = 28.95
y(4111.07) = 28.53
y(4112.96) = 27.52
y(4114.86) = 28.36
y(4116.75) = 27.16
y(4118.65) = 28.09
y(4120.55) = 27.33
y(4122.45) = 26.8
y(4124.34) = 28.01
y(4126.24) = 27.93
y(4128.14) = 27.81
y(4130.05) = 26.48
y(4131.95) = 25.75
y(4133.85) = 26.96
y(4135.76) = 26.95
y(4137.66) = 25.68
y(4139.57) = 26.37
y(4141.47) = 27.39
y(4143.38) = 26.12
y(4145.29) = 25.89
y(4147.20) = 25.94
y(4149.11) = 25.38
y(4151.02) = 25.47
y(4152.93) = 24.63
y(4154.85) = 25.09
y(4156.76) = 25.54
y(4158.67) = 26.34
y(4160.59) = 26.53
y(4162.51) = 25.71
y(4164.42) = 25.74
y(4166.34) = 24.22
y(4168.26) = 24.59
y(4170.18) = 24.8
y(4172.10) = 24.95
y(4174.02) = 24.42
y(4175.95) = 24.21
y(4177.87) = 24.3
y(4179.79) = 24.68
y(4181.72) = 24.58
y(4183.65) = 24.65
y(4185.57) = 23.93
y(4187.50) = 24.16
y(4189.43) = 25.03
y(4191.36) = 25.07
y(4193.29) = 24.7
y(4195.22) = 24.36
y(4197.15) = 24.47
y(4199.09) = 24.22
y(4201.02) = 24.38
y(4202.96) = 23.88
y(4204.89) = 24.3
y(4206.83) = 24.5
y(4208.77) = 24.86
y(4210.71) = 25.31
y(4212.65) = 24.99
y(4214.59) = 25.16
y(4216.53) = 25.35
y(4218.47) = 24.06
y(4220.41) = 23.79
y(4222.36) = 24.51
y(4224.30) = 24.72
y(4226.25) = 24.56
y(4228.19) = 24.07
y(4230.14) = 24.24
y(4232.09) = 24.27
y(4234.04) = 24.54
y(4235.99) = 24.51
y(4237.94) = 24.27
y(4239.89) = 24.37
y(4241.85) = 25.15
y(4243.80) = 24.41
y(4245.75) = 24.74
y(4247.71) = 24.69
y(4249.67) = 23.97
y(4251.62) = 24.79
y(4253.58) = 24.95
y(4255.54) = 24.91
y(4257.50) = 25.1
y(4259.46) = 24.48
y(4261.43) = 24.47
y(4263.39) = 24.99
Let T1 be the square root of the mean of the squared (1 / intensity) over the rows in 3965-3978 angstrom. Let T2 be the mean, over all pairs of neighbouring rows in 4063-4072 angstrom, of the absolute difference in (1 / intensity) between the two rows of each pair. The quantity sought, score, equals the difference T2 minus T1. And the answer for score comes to -0.0332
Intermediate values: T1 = 0.034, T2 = 0.0006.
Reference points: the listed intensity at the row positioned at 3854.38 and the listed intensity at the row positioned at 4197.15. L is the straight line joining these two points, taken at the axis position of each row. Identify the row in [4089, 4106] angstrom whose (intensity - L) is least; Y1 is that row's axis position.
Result 4095.95 angstrom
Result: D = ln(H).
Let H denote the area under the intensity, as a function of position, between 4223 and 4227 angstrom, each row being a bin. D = 4.59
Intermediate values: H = 99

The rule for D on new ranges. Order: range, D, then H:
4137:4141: 4.65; 105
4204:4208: 4.58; 98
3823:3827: 4.82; 123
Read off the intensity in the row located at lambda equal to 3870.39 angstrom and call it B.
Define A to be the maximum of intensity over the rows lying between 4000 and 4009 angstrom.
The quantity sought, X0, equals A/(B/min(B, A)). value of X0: 18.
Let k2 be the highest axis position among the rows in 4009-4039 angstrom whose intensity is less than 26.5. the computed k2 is 4037.89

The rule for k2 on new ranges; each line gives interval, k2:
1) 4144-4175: 4174.02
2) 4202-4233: 4232.09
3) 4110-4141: 4139.57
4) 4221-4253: 4251.62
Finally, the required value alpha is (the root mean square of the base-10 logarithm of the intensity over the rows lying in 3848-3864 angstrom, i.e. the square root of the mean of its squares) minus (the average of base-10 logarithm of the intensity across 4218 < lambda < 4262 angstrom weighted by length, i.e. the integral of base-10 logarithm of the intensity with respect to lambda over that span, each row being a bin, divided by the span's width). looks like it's 0.12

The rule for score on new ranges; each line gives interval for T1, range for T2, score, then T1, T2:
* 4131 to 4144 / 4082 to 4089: -0.0372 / 0.038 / 0.0006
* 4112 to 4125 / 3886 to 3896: -0.0359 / 0.036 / 0.0003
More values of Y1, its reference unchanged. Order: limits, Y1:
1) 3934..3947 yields 3945.98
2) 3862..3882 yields 3879.31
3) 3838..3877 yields 3840.21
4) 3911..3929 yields 3911.60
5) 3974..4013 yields 4006.41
